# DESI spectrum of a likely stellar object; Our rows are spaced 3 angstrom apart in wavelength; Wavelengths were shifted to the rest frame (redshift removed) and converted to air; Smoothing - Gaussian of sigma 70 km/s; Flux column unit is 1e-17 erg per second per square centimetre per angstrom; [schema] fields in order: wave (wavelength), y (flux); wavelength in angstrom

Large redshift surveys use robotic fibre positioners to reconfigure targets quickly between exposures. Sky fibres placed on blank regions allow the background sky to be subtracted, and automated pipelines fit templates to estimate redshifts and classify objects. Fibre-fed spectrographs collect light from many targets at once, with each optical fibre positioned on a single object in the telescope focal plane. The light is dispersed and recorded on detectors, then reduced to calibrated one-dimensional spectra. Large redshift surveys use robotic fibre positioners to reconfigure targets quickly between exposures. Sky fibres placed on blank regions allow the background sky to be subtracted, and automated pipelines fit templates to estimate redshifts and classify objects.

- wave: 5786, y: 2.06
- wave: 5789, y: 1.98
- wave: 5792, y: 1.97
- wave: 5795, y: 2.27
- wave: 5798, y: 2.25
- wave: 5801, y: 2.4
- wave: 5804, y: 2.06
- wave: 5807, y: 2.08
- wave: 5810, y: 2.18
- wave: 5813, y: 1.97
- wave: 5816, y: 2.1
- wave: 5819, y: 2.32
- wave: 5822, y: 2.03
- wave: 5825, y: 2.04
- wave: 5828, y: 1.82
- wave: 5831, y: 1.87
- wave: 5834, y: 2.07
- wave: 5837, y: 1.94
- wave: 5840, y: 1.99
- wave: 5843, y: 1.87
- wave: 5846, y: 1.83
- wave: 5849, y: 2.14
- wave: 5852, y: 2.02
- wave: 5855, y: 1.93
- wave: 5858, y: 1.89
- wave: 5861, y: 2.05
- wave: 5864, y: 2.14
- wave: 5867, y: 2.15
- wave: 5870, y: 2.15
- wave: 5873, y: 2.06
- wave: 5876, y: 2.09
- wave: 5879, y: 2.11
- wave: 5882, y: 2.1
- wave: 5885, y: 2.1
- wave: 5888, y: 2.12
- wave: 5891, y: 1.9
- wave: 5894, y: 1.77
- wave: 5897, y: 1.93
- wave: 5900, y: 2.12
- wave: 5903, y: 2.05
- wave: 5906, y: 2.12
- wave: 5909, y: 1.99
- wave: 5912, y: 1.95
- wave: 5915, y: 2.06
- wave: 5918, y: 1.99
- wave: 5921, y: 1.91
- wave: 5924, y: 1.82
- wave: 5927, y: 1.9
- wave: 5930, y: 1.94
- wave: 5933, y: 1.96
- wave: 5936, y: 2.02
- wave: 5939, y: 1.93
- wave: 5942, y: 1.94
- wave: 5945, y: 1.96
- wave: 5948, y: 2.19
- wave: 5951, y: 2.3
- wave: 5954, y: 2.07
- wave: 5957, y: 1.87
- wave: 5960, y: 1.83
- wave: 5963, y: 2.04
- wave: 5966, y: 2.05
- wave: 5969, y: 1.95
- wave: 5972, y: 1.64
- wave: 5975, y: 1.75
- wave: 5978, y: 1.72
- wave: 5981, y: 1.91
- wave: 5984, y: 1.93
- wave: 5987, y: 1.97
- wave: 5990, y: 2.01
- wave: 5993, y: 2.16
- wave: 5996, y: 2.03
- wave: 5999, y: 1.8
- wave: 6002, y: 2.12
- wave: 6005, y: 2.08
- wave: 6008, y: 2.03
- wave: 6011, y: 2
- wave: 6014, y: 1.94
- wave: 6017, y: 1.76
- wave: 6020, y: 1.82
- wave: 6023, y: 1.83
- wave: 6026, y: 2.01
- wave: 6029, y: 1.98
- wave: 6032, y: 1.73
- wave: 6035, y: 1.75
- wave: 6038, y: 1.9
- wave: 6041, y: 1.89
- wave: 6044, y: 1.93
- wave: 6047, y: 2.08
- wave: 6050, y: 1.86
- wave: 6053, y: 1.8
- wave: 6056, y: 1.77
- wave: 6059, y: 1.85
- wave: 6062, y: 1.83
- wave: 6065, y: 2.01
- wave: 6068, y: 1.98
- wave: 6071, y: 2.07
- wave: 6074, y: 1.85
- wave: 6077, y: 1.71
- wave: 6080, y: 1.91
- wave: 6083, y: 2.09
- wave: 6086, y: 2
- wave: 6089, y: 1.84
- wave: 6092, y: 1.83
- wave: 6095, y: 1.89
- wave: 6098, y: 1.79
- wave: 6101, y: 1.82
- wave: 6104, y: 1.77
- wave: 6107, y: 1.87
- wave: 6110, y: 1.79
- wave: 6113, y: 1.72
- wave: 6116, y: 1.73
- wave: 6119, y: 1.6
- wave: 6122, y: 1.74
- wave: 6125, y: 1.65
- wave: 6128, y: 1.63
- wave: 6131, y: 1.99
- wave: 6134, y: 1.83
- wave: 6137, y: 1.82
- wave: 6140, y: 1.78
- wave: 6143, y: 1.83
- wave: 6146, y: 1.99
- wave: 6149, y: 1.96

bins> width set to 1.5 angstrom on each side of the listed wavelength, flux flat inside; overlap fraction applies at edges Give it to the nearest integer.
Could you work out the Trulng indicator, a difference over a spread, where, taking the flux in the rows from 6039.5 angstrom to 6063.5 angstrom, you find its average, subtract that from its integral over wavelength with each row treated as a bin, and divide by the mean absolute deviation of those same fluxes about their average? 636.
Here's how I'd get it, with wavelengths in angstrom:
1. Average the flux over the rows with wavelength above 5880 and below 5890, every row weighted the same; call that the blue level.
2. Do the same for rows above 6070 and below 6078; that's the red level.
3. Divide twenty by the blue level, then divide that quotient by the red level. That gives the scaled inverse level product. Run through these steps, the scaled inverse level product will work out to 5.1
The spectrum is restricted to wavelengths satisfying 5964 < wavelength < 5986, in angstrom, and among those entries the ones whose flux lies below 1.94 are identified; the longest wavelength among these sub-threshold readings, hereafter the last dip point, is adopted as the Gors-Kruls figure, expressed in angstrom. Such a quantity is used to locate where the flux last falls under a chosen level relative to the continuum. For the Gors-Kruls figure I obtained 5984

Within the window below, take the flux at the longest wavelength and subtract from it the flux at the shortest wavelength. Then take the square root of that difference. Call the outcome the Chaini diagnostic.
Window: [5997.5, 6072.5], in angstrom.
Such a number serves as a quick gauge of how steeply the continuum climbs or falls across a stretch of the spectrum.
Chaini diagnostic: 0.5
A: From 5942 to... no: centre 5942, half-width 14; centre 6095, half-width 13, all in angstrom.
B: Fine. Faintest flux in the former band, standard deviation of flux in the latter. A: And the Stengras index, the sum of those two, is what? 2.03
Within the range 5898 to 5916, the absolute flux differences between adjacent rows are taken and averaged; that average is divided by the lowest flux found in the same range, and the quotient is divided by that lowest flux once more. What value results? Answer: 0.022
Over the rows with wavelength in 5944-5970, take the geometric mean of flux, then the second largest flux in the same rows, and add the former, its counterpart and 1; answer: 5.21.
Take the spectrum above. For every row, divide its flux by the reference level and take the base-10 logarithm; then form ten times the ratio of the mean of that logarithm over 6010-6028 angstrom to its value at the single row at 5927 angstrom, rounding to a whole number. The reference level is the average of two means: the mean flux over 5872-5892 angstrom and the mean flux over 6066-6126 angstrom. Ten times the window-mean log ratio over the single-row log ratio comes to 12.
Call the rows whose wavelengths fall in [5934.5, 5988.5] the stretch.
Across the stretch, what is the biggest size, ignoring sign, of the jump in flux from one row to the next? 0.31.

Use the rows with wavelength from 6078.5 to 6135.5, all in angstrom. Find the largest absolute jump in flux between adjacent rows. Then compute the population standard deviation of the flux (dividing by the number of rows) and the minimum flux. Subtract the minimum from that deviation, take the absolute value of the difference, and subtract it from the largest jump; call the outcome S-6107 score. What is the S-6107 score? -1.12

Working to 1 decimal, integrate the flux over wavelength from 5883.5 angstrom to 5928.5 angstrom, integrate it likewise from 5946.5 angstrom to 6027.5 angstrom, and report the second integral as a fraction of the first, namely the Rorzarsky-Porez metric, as 1.8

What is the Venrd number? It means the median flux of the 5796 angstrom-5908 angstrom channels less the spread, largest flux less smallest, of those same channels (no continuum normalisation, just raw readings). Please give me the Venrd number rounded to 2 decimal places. 1.43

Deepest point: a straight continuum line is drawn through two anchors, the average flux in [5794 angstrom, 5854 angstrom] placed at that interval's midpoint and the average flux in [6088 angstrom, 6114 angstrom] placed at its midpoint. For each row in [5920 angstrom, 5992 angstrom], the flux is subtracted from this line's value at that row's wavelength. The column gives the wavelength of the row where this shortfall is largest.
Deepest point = 5972 angstrom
